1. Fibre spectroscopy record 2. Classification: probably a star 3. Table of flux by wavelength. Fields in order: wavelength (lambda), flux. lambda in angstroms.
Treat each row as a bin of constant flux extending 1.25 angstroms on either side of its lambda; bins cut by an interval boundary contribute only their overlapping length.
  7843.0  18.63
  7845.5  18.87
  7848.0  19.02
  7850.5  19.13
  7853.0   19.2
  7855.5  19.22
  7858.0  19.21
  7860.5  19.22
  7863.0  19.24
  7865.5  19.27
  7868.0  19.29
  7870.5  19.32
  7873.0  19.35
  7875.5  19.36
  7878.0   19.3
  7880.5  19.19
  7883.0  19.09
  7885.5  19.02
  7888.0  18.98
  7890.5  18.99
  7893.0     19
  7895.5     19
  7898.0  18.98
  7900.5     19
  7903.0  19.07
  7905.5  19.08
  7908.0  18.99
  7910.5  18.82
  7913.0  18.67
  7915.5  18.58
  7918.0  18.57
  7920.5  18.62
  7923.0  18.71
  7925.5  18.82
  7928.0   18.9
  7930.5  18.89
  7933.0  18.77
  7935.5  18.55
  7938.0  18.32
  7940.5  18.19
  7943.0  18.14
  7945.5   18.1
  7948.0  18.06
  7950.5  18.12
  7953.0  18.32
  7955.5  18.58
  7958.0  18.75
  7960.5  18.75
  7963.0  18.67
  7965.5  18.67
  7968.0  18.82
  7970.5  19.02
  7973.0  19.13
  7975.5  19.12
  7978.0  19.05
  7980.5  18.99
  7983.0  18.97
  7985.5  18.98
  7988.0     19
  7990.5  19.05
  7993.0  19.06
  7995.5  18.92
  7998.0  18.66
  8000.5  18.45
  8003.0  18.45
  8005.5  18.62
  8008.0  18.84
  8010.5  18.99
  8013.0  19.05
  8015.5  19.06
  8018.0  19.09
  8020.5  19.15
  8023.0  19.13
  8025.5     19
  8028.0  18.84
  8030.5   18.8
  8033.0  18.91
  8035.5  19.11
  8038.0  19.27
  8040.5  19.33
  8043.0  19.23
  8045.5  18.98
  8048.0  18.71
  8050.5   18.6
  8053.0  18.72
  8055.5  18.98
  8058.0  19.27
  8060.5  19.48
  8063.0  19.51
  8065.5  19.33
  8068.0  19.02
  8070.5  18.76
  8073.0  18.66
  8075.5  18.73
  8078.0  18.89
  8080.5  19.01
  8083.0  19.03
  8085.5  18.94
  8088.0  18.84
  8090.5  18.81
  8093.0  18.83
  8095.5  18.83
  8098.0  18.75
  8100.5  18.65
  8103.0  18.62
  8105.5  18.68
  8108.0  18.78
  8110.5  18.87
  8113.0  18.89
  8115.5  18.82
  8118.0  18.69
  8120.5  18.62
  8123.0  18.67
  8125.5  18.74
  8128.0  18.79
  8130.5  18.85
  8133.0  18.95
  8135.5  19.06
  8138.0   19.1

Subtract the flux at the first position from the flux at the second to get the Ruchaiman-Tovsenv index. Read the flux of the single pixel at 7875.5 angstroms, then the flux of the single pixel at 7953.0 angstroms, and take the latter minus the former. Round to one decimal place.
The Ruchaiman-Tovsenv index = -1.0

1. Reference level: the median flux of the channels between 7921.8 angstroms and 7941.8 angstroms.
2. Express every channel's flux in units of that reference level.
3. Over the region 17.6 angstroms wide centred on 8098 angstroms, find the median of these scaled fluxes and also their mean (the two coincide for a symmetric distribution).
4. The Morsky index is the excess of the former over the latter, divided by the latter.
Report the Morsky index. 0.0006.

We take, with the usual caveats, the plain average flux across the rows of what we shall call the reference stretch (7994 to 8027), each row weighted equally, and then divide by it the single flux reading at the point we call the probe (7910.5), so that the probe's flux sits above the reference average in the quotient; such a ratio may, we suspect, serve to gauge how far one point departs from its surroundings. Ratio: 1.00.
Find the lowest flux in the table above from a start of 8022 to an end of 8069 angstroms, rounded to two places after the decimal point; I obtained 18.60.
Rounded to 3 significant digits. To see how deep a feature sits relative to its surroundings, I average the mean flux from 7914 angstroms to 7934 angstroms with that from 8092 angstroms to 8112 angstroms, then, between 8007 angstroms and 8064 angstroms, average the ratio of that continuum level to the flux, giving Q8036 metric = 0.984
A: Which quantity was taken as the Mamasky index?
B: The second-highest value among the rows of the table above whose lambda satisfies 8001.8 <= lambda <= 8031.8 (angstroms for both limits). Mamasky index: 19.13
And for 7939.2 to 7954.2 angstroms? 18.19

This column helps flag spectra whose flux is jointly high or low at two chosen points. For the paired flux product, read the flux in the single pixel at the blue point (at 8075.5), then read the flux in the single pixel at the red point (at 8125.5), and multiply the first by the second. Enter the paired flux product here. 351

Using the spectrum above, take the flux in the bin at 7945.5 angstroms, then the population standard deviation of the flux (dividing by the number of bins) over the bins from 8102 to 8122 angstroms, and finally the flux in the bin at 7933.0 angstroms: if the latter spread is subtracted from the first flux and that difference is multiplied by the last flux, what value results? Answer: 338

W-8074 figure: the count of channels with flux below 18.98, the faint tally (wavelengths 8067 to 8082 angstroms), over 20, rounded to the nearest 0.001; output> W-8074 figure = 0.200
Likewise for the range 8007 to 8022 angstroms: 0.050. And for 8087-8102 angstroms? 0.300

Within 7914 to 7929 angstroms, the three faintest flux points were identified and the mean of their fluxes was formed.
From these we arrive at 18.6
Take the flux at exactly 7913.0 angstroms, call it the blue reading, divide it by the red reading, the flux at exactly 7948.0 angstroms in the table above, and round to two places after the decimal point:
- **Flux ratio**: 1.03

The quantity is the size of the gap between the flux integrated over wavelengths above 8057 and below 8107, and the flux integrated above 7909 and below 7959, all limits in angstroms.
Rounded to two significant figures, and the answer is 20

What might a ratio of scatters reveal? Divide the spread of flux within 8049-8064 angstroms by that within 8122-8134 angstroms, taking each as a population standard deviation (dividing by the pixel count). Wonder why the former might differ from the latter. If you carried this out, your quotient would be 3.7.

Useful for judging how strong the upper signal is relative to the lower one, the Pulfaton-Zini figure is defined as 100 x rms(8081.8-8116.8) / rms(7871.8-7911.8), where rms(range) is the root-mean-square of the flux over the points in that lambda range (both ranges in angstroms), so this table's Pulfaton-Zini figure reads 98.6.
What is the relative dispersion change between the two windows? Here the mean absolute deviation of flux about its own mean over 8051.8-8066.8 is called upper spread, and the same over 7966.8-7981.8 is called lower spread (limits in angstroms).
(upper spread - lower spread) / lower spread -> 2.1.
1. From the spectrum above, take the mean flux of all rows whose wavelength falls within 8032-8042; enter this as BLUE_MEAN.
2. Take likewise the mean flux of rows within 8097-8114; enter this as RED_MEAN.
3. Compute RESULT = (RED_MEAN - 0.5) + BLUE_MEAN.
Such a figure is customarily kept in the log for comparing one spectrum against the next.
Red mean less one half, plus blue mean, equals 37.4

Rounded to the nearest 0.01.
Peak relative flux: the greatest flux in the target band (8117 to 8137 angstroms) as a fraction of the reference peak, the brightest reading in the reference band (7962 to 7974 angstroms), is 1.00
